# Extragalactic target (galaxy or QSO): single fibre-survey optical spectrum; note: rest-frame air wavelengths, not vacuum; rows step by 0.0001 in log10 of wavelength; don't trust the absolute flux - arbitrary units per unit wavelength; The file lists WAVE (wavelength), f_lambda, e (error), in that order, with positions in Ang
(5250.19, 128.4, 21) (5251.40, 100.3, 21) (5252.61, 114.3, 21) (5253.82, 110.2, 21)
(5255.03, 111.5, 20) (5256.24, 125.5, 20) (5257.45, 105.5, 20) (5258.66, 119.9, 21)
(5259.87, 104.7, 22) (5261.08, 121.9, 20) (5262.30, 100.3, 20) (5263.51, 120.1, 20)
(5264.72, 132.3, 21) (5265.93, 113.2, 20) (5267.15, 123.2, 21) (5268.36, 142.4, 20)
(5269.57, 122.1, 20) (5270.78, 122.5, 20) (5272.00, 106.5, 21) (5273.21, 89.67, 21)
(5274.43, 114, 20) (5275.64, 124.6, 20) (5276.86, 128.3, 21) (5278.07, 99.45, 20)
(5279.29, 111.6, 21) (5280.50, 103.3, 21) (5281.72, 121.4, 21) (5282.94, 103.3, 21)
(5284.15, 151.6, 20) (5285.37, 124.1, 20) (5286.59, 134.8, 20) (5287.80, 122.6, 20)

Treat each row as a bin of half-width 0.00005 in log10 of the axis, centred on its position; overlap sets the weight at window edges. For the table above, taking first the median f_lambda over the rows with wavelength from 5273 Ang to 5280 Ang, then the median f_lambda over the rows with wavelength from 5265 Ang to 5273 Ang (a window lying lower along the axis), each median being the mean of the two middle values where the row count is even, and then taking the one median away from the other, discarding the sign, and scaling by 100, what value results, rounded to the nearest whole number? 950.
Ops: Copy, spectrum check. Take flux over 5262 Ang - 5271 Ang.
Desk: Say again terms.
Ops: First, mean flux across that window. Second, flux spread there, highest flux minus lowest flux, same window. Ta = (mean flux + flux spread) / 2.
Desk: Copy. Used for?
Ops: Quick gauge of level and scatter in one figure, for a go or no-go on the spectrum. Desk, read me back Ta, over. 82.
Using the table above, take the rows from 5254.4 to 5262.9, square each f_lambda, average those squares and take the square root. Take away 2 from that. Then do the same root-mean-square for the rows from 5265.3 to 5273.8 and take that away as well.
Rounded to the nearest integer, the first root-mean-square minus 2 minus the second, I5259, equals -7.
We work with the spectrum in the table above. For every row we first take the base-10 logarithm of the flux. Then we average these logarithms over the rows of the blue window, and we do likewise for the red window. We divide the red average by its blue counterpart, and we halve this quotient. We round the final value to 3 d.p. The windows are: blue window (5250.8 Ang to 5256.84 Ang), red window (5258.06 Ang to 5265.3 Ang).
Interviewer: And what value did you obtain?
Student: 0.504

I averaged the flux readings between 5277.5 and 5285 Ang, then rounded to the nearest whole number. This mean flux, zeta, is 115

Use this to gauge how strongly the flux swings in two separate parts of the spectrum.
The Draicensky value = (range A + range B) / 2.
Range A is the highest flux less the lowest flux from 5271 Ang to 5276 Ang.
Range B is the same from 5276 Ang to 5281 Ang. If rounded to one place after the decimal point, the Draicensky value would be 31.9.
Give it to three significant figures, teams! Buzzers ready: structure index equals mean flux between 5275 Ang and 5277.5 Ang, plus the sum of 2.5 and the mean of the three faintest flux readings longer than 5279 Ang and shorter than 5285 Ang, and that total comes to 235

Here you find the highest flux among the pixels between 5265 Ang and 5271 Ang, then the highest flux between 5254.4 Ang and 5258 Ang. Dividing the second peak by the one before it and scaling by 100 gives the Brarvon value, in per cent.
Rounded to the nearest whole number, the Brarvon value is 88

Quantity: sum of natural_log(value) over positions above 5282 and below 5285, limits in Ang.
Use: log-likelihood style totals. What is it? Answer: 9.66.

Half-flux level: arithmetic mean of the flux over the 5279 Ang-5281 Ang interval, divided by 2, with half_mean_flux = 53.7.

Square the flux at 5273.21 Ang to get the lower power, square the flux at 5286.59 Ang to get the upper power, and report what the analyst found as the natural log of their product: 18.8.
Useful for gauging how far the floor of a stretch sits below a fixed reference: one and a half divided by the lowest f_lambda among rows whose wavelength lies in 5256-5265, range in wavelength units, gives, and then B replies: 0.0150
